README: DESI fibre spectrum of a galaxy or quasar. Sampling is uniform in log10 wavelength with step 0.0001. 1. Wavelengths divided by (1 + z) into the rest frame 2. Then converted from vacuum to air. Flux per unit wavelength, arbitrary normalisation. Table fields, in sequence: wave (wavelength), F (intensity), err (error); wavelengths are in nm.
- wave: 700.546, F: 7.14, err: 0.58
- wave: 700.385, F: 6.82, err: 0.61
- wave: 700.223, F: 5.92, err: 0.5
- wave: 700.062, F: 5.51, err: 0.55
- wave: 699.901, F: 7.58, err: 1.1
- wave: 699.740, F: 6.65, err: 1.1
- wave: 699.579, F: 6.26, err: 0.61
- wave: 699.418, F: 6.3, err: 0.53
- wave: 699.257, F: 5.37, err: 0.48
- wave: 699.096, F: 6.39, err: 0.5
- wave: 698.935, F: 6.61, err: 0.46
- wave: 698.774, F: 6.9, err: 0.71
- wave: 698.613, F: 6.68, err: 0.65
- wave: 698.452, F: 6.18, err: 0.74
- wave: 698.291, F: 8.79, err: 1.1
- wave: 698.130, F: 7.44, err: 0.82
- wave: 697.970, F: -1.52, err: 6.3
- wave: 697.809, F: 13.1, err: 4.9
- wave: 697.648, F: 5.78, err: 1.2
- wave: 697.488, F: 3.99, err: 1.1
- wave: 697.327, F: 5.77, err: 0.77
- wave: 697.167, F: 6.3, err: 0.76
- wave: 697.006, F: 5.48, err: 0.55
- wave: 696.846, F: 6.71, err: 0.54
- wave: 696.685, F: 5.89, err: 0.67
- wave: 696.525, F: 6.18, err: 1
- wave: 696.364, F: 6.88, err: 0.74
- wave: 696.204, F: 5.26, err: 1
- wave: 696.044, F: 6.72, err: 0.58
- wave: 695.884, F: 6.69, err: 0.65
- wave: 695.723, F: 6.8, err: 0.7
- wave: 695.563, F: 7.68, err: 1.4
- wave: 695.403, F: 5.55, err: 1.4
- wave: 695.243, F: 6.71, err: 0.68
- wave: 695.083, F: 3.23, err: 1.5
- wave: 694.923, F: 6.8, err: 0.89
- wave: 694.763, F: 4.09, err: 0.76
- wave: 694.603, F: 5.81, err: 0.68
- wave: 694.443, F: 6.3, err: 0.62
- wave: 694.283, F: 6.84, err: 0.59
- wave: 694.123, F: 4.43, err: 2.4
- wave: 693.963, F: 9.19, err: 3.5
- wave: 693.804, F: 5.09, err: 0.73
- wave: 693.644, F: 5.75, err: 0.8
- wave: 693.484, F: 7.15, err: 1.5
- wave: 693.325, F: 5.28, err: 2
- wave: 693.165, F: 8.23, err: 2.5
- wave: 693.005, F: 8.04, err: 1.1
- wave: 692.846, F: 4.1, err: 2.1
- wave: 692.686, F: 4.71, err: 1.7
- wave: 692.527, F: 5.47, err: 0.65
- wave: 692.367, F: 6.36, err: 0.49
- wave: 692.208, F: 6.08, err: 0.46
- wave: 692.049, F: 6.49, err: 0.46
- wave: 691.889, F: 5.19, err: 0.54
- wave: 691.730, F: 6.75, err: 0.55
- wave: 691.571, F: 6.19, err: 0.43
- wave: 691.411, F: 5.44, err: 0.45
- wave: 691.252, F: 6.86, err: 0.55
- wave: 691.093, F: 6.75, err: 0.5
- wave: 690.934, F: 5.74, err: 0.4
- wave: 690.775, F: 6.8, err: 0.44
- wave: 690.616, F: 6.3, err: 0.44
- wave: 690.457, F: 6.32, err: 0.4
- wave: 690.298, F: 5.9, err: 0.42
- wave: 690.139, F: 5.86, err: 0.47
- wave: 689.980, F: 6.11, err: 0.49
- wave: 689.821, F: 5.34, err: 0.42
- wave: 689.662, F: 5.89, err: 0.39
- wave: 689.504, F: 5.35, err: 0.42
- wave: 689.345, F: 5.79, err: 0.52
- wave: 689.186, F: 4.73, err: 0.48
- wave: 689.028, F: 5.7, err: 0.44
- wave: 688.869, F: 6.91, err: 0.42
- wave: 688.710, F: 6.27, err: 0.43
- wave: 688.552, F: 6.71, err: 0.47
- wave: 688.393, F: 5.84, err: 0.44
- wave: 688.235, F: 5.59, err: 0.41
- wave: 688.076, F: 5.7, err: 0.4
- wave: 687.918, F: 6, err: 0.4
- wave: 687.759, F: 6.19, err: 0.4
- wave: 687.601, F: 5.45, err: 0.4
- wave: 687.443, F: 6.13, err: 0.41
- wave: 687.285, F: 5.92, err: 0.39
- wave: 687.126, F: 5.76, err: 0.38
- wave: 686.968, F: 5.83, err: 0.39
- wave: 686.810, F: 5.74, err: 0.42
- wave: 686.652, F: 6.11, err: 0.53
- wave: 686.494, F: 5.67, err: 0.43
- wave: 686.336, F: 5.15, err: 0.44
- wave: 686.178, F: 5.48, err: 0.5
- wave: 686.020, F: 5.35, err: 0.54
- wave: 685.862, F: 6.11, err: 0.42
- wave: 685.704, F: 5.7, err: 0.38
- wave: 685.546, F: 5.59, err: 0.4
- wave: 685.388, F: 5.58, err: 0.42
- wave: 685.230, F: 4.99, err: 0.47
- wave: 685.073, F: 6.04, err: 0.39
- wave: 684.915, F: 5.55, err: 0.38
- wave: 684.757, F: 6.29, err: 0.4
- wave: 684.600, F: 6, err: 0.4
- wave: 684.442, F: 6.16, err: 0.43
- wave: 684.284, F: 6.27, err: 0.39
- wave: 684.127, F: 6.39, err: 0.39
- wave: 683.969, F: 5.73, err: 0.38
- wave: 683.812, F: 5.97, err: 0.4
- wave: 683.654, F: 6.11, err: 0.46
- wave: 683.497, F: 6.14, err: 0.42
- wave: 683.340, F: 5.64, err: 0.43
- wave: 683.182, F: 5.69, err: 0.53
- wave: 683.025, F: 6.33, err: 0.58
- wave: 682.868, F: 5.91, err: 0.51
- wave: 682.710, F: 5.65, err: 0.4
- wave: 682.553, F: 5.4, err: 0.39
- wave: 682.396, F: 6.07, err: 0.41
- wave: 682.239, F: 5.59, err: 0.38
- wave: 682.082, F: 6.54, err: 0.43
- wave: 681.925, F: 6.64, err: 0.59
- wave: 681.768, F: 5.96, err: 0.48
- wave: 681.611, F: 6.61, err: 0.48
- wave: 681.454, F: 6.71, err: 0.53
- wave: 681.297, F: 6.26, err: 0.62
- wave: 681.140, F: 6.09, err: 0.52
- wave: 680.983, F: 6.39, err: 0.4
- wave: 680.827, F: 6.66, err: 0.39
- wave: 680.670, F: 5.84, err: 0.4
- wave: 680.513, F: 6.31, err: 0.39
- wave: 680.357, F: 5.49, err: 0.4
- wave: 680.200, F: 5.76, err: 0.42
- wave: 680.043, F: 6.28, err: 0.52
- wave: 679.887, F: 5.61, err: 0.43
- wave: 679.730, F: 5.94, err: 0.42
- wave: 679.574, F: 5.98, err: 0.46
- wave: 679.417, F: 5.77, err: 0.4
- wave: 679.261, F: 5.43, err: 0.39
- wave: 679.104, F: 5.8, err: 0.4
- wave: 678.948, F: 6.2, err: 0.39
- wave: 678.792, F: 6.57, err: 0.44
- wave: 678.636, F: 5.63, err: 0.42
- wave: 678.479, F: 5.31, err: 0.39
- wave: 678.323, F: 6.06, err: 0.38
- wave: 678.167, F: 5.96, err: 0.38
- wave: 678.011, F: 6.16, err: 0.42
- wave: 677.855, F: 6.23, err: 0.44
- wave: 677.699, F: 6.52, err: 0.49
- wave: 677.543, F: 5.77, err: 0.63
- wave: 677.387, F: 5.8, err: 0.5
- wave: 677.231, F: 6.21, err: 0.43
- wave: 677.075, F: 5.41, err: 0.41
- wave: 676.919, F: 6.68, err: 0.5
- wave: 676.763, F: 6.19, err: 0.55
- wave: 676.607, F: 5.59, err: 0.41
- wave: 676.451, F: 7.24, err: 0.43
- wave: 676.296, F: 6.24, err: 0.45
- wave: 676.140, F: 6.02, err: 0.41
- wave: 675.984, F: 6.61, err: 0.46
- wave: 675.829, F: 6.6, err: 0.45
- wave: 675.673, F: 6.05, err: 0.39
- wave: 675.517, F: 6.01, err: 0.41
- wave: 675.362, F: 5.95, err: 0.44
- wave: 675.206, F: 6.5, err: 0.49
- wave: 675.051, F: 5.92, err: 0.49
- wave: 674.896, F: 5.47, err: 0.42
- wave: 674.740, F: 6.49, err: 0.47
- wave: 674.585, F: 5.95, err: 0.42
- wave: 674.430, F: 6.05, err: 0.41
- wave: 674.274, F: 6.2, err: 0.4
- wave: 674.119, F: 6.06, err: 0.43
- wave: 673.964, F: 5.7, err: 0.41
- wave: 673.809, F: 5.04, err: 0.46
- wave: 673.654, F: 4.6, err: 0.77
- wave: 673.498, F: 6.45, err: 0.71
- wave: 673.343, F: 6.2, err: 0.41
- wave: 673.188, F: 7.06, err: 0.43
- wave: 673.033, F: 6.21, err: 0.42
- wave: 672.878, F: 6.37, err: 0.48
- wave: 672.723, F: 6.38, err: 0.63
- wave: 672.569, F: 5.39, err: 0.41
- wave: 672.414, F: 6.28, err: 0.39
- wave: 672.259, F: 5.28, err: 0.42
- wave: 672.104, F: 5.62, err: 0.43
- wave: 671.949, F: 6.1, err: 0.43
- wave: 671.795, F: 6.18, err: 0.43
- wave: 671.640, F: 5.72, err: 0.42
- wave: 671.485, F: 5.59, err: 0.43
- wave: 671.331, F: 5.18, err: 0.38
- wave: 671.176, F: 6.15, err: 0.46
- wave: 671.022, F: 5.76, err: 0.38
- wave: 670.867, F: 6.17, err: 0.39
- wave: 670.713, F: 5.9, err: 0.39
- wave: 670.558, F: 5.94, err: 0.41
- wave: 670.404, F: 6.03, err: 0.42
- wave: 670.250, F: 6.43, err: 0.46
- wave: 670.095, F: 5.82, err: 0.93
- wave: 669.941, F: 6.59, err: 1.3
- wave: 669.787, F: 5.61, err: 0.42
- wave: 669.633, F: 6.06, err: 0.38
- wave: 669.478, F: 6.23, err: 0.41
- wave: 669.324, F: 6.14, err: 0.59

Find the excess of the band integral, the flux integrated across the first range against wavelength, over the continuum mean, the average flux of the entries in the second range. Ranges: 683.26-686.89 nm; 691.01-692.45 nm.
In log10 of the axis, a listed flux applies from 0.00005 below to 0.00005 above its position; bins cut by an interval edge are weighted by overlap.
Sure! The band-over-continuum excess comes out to 15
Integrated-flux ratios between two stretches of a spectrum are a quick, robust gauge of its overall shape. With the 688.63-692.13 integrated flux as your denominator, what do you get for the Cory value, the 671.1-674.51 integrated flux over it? 0.953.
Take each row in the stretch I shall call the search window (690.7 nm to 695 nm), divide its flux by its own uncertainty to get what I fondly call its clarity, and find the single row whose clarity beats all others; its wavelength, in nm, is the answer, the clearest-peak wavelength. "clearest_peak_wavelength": 690.775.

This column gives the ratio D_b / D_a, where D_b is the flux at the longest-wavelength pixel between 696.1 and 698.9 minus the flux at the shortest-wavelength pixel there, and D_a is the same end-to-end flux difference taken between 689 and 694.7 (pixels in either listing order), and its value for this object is 15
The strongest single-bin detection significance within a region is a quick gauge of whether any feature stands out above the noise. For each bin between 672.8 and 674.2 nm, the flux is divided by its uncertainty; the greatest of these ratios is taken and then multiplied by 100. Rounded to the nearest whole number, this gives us 1642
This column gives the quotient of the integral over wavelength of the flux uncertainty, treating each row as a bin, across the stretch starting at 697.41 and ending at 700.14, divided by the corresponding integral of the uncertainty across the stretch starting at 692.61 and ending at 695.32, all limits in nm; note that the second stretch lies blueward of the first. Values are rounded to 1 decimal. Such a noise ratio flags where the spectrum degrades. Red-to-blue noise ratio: 1.0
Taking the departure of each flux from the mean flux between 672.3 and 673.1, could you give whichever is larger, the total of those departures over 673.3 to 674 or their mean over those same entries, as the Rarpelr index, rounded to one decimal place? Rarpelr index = -0.5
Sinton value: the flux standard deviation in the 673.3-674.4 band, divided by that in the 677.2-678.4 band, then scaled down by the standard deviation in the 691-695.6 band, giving 2.1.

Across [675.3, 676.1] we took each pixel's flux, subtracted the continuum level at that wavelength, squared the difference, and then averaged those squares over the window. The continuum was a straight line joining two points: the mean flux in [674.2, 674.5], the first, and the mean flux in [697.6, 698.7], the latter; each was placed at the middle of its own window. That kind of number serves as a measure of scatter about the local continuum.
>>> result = 0.09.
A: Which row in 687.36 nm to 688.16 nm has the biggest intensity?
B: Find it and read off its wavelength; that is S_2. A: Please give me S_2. 687.759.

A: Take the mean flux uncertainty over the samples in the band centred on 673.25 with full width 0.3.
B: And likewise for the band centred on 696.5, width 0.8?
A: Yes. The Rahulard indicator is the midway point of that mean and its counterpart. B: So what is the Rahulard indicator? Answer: 0.6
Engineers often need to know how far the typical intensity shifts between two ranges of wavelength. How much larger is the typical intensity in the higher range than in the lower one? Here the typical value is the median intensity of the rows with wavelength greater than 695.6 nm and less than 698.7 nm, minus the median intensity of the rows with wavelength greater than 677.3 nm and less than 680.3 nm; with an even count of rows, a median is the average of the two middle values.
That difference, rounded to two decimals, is 0.36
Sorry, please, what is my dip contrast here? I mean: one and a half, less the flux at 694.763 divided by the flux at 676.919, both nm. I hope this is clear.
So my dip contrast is 0.89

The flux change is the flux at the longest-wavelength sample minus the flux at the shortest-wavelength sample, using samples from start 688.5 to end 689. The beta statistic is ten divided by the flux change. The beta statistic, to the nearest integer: 50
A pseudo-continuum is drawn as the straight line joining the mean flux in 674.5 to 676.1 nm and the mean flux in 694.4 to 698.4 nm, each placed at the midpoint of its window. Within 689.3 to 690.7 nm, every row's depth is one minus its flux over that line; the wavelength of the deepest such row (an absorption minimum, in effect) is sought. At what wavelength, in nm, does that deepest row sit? 689.821 nm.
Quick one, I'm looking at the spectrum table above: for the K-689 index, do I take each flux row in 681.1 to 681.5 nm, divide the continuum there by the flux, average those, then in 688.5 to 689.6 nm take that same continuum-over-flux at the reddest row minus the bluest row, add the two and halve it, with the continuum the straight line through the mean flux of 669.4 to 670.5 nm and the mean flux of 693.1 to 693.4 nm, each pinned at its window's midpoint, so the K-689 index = 0.63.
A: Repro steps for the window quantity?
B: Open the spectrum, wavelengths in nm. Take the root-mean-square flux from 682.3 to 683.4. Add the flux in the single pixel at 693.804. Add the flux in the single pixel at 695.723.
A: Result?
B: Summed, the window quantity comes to 17.7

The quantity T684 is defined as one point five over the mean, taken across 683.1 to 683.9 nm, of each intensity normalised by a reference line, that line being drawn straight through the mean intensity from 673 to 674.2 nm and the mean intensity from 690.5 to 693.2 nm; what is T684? 1.54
